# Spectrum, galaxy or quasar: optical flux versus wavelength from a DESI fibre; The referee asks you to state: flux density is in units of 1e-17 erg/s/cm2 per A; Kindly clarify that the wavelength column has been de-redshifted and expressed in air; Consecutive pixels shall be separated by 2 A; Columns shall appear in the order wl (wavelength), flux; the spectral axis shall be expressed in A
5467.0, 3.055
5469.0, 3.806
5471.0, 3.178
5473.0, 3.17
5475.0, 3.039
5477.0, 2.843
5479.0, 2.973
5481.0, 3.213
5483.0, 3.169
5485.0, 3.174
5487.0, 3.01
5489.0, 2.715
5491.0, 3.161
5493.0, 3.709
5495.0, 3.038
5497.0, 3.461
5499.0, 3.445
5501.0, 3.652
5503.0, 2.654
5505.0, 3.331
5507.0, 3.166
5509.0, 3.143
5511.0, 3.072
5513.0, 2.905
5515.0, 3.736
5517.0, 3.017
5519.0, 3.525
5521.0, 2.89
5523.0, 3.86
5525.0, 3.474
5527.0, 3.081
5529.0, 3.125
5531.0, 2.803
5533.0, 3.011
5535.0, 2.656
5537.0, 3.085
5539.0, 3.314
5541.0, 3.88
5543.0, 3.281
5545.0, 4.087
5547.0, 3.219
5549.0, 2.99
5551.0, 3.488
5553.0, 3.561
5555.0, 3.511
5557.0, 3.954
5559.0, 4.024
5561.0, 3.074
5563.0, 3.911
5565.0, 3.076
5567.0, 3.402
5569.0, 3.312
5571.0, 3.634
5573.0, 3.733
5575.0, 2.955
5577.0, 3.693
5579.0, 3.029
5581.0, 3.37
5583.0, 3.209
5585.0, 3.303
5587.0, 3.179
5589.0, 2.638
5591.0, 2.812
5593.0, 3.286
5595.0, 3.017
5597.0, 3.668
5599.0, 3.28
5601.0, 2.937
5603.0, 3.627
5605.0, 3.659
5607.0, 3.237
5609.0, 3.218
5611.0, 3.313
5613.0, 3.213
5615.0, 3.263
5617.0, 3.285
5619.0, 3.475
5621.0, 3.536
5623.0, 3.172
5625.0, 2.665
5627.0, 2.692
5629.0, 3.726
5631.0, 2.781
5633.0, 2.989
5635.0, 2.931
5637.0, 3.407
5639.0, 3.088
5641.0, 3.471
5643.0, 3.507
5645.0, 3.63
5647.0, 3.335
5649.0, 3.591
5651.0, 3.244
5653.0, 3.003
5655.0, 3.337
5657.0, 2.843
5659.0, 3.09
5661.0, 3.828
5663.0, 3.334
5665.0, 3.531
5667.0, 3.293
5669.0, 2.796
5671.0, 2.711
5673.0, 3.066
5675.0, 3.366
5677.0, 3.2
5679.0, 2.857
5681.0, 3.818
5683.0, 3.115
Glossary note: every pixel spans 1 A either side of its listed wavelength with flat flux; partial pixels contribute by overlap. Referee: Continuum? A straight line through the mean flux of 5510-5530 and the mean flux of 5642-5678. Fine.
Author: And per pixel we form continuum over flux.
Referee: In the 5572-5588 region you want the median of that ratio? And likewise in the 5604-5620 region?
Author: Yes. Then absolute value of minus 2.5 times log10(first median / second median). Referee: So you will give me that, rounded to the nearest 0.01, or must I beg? 0.01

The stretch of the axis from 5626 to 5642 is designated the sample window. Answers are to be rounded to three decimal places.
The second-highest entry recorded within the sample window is 3.471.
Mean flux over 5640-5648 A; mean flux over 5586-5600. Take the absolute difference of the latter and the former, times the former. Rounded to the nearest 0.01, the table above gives 1.25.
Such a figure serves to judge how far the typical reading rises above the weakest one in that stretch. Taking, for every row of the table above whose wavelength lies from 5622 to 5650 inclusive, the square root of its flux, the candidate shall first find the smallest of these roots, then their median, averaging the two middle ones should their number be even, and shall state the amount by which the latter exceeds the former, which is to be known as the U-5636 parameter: 0.17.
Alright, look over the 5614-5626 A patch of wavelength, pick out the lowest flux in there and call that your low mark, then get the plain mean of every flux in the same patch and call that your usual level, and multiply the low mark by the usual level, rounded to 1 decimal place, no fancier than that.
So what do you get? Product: 8.6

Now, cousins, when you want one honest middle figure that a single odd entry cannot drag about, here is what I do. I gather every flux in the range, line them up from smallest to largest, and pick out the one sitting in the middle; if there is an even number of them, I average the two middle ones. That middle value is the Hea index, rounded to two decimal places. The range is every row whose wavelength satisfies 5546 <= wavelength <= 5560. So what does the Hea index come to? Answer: 3.51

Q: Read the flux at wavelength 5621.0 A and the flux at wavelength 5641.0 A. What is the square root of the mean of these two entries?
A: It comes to 1.87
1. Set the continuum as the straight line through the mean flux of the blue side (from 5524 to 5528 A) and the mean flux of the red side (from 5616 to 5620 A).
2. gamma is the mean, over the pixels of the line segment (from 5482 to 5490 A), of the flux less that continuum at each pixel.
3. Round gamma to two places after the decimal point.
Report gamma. -0.22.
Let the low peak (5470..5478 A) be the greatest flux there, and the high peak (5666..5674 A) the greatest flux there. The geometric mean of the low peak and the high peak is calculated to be 3.23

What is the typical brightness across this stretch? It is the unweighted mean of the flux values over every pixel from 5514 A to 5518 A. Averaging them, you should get 3.38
